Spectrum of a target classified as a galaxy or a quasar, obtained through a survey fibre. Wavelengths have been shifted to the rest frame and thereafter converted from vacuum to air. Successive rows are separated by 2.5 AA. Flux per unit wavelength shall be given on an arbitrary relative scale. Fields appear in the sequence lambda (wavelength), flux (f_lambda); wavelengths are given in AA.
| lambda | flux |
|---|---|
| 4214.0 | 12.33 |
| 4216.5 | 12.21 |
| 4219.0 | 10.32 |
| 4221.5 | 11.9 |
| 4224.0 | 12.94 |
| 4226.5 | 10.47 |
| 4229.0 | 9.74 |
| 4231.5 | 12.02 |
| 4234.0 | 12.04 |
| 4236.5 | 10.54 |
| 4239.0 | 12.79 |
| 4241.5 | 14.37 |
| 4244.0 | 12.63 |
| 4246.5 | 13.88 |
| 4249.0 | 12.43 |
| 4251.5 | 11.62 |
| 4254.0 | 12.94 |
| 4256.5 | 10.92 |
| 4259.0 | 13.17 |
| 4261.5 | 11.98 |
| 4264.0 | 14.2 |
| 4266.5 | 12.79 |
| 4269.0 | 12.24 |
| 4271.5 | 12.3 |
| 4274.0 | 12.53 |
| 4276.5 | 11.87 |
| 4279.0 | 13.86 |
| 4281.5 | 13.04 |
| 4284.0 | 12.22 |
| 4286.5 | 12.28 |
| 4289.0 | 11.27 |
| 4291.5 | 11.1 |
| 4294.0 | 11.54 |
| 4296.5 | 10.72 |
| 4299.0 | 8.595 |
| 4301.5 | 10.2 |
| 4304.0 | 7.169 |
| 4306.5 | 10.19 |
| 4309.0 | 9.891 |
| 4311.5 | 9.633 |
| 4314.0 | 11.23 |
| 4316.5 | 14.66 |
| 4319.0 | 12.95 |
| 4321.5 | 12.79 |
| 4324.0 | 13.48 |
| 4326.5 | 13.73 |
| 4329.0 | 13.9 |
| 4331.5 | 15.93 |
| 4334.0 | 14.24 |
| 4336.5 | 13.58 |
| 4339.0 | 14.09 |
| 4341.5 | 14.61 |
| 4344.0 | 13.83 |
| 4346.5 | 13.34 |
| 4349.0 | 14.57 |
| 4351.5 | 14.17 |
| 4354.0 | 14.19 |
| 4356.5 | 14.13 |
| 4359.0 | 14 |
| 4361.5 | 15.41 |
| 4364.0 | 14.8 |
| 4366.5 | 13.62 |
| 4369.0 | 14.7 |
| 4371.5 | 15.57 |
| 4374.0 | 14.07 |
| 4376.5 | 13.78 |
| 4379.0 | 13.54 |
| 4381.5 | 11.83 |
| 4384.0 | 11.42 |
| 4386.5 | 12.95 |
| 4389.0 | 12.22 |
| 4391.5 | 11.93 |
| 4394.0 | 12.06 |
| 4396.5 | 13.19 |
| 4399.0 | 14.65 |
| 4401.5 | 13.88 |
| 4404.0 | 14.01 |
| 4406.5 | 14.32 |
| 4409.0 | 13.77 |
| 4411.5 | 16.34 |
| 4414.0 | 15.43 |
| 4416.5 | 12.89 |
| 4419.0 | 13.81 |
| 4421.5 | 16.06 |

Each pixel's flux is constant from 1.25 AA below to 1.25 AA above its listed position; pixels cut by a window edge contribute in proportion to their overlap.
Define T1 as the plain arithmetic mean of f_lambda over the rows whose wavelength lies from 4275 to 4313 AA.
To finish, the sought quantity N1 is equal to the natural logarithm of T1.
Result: 2.39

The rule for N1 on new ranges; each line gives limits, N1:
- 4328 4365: 2.66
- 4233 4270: 2.53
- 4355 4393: 2.61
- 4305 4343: 2.56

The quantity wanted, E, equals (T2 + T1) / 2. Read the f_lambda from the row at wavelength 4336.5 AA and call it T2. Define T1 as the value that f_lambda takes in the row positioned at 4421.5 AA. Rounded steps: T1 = 16.06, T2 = 13.58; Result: 14.8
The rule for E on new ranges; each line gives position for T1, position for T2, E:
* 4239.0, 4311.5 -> 11.2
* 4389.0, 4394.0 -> 12.1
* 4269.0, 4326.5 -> 13.0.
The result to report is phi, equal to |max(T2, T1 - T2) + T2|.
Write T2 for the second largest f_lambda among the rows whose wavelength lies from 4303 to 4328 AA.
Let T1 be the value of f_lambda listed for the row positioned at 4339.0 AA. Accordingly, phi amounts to 27.5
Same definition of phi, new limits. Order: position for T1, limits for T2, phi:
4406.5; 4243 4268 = 27.8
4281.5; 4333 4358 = 29.1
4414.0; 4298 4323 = 25.9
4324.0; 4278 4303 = 26.1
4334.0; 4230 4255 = 27.8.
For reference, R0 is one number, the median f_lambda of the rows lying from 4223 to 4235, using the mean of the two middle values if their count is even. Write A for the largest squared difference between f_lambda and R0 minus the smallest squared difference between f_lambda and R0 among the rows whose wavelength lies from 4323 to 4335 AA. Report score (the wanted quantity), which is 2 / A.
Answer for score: 0.15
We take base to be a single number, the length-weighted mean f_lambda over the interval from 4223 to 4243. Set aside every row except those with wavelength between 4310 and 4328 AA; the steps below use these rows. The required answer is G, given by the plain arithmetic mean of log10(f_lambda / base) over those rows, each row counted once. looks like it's 0.02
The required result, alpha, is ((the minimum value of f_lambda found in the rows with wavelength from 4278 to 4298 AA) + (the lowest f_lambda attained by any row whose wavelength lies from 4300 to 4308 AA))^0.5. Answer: 4.23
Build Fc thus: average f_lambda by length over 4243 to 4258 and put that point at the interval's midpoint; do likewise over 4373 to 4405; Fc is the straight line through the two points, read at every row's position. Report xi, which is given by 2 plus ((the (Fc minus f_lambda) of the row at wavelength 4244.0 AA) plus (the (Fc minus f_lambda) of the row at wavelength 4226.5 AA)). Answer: 3.59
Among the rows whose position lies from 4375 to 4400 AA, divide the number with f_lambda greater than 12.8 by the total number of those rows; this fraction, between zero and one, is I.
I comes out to 0.50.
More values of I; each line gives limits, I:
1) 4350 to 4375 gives 1.00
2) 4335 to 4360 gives 1.00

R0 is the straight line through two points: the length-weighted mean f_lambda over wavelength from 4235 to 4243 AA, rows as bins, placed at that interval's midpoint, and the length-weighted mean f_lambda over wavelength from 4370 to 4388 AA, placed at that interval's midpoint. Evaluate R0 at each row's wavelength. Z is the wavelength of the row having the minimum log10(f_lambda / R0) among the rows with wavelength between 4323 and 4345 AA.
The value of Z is 4324.0 AA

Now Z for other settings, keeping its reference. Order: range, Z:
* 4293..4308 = 4304.0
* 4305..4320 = 4311.5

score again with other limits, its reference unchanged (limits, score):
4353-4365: 0.26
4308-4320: 0.32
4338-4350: 0.40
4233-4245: 0.36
